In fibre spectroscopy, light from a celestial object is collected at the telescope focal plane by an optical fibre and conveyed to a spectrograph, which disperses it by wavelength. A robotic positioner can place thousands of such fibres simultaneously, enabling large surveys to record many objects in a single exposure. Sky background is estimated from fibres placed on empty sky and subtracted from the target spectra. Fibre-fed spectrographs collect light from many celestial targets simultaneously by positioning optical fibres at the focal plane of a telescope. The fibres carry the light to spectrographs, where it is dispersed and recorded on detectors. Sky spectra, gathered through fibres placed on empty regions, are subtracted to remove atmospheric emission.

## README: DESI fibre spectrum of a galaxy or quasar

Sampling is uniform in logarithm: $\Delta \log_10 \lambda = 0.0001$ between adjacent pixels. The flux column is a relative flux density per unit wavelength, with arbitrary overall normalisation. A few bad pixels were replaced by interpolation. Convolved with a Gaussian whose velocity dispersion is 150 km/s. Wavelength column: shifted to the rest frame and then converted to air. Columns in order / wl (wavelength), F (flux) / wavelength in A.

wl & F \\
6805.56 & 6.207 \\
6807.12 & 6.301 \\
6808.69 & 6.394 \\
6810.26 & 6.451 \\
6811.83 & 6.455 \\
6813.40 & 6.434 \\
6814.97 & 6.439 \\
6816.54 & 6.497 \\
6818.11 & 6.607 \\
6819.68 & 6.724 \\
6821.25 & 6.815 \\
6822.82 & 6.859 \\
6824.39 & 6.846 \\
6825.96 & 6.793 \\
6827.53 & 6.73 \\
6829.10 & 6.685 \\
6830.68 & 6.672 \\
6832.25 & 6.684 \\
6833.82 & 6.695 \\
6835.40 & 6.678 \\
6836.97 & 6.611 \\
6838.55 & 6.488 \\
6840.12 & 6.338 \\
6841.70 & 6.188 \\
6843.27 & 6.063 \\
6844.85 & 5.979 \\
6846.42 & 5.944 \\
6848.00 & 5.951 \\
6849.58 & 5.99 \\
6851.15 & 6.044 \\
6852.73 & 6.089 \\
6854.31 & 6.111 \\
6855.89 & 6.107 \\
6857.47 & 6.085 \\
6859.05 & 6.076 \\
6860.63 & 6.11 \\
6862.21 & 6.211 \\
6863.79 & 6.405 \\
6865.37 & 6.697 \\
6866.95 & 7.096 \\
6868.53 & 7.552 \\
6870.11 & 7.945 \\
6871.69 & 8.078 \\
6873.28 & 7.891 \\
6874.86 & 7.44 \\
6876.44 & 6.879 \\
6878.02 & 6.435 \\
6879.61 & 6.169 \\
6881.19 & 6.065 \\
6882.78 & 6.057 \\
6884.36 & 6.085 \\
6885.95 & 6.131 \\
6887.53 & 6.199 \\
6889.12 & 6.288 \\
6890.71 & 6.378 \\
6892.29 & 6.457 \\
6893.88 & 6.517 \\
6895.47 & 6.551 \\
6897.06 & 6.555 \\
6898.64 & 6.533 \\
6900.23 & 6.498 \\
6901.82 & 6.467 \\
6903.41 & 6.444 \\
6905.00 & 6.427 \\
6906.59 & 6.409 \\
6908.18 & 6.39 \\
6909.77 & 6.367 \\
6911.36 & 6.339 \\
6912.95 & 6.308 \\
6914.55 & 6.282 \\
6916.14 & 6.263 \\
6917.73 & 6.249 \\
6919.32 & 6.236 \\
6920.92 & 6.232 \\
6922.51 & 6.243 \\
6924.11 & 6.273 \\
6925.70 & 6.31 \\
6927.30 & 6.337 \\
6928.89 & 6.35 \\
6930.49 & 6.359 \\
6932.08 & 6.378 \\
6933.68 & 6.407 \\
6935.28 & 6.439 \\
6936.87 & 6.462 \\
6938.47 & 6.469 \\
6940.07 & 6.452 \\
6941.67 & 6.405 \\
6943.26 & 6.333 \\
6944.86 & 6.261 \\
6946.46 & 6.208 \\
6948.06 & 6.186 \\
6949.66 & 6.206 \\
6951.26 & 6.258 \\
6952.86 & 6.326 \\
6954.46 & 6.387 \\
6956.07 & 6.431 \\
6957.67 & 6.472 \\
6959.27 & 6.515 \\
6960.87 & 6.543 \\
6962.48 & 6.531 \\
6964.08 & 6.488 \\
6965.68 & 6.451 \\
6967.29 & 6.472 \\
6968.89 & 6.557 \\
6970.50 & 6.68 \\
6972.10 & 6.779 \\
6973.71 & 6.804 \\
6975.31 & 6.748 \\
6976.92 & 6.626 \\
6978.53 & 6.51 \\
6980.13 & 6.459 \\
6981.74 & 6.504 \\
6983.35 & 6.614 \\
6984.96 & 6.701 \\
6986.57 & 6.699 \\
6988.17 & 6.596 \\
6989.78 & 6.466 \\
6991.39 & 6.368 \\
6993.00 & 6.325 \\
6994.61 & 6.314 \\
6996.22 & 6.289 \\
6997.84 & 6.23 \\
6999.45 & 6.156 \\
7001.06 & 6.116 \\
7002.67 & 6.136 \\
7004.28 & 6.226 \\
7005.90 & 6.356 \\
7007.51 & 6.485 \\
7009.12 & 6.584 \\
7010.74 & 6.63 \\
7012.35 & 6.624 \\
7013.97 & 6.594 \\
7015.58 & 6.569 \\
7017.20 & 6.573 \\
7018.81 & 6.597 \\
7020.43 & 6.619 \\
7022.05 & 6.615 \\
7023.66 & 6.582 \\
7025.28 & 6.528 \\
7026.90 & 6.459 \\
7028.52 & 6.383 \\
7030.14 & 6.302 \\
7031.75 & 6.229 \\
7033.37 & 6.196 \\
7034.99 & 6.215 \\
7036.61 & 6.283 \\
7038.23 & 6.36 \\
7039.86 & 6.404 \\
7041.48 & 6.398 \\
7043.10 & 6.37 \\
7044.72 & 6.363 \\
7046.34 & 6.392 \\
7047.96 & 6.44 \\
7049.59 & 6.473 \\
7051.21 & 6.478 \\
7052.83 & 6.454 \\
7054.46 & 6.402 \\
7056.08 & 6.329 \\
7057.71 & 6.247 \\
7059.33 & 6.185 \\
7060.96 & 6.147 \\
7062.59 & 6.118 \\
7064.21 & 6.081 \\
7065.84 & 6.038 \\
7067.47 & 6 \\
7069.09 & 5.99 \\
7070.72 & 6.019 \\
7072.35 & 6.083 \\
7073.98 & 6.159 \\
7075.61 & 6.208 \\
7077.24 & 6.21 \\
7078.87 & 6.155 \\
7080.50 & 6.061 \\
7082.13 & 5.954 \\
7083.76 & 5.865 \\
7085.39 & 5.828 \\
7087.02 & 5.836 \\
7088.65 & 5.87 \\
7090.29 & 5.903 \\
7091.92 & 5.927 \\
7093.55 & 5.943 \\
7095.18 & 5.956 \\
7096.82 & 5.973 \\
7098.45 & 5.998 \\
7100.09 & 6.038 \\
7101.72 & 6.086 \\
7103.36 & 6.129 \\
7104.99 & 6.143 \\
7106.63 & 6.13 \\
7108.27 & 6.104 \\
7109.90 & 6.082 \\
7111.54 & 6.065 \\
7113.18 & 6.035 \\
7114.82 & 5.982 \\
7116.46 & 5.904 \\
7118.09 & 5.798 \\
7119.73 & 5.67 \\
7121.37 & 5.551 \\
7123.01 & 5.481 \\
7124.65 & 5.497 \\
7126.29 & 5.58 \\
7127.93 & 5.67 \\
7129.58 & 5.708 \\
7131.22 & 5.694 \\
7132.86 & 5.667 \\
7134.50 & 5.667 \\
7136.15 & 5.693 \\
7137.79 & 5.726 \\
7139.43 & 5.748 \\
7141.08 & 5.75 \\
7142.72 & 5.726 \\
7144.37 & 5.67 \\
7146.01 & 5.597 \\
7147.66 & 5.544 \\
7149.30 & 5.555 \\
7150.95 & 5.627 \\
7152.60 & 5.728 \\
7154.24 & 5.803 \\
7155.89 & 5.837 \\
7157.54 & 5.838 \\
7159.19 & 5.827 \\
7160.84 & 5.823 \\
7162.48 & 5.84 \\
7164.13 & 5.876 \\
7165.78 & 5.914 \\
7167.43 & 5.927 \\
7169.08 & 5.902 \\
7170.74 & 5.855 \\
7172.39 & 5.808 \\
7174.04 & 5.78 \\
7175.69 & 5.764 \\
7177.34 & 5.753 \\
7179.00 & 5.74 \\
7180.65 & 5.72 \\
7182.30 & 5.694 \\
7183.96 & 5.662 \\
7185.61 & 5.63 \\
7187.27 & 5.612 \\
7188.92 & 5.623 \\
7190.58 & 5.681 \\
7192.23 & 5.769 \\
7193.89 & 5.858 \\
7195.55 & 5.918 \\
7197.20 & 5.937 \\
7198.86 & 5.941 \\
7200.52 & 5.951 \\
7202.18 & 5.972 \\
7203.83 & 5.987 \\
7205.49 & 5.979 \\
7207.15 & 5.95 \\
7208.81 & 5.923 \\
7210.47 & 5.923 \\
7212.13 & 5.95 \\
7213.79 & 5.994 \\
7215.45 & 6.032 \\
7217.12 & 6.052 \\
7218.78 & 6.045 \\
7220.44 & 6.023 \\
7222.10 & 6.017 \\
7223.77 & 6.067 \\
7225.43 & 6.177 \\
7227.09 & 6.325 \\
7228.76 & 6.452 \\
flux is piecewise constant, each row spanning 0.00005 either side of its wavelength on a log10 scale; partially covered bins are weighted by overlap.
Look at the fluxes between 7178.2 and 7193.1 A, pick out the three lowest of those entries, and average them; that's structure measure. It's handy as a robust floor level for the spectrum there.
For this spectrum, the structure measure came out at 5.6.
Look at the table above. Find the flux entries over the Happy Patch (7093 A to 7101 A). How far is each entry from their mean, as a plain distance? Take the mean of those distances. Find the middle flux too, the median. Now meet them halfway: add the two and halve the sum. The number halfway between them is 3.00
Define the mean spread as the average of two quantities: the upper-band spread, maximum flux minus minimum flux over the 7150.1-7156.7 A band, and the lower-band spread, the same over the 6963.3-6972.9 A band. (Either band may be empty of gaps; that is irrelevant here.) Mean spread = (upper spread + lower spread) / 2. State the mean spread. 0.269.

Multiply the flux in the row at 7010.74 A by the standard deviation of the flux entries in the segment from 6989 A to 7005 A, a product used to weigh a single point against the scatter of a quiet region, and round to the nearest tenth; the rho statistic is 0.7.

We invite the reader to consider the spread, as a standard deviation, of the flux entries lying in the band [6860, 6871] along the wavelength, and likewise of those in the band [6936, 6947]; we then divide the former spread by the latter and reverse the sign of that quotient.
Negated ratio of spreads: -6.7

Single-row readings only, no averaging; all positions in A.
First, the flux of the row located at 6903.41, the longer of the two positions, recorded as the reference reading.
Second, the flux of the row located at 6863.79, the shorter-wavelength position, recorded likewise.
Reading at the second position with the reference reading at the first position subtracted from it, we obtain 0.0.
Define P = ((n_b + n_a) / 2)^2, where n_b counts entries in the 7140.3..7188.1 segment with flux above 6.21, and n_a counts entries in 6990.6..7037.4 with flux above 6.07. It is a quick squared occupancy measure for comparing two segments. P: 210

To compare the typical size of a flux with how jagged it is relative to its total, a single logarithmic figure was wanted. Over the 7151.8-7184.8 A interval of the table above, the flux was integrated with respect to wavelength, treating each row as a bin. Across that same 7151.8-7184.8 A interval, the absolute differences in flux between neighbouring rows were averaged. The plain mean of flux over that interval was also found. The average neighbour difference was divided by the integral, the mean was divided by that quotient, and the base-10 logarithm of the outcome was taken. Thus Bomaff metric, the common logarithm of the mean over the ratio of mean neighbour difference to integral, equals 4.63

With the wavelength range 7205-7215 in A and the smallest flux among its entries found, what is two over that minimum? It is 0.338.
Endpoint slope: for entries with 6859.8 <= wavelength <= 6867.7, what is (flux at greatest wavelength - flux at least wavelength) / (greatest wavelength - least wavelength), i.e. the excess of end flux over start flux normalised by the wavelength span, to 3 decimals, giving 0.156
